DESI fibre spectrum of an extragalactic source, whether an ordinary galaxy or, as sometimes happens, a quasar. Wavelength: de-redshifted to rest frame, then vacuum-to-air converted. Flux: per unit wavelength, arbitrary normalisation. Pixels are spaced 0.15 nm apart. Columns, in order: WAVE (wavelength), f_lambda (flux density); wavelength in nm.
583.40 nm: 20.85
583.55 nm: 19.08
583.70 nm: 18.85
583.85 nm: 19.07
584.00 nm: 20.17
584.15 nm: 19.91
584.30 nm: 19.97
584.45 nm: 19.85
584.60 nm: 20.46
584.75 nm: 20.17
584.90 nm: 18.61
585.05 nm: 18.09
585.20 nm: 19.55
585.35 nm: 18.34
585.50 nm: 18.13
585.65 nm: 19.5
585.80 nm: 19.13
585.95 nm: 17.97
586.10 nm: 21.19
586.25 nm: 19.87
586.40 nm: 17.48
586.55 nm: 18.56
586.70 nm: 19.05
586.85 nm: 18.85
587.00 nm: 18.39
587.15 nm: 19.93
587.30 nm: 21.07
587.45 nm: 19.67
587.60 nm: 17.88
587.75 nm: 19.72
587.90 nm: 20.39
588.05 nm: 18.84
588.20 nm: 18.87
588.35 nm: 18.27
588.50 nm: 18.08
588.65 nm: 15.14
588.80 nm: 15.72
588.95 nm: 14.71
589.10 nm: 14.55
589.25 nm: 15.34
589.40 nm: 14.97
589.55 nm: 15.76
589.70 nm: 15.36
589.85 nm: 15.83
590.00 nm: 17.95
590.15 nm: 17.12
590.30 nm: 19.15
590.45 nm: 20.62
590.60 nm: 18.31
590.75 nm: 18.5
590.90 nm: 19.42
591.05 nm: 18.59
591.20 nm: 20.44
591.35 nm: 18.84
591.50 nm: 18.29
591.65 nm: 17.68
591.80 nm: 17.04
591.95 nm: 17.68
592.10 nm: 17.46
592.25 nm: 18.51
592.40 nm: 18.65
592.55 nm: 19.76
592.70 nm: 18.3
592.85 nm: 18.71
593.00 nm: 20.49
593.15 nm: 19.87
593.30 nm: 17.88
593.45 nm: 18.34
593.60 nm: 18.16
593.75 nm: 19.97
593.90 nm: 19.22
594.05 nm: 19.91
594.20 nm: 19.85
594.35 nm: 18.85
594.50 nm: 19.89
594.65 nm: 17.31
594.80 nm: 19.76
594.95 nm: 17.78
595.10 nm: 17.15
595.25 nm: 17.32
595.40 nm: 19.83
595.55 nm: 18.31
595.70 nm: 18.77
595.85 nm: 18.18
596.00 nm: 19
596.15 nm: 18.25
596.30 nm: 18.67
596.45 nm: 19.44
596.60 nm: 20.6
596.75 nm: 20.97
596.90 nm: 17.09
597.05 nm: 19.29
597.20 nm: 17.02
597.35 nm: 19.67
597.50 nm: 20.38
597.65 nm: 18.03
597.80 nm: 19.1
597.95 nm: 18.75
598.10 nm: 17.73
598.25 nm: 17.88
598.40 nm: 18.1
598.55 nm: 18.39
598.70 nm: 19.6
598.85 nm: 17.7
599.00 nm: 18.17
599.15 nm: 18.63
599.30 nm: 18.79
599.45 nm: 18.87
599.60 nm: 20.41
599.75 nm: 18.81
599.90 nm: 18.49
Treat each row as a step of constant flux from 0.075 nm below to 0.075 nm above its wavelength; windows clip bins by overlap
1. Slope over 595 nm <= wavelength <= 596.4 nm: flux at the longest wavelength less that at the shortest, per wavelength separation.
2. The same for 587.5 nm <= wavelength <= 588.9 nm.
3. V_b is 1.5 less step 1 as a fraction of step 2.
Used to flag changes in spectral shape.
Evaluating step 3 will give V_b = 2.2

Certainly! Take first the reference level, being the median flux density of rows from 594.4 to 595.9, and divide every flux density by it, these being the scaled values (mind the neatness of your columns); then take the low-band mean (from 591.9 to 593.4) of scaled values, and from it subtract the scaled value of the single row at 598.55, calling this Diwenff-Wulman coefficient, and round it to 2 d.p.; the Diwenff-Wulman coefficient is 0.02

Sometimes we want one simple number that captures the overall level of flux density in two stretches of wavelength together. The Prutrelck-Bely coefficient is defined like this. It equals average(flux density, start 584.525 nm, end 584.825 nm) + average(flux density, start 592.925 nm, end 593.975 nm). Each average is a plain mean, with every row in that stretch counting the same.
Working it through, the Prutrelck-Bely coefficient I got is 39.4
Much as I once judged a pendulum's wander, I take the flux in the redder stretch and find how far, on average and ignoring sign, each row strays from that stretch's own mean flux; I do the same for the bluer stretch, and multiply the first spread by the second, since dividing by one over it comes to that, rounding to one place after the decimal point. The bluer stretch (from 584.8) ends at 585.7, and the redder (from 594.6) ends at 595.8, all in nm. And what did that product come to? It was 0.5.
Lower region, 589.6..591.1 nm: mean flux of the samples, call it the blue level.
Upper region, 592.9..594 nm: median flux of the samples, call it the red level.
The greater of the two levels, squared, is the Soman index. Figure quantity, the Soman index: 369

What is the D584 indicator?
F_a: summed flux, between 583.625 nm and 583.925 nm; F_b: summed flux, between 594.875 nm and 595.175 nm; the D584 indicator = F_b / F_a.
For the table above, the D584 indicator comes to 0.92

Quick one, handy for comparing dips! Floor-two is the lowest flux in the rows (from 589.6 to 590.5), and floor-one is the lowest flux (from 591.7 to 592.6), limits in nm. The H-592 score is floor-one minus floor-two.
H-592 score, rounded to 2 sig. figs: 1.7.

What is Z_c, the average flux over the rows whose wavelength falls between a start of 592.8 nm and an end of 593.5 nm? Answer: 19.1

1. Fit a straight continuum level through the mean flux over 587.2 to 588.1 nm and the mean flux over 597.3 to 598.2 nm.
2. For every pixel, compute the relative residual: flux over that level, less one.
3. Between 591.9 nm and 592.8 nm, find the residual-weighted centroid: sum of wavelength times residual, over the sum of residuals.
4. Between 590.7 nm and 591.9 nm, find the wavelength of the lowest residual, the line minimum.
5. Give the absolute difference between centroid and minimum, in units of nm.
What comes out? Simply 0.38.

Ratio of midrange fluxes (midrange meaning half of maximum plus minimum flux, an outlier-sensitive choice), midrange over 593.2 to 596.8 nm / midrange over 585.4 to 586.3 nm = 0.97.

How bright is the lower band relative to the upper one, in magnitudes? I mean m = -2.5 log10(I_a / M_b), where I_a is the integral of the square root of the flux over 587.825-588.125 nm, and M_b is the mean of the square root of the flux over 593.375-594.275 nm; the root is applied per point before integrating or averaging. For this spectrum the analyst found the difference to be 1.30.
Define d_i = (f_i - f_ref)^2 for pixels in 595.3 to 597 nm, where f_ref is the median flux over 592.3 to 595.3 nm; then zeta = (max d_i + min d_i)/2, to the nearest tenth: 2.4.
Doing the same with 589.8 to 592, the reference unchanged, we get 4.4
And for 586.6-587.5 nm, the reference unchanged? 2.6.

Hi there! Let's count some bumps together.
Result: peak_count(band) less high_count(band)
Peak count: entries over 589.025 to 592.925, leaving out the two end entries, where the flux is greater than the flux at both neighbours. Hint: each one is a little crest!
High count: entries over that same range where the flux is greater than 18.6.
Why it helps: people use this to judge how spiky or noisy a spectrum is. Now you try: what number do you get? 0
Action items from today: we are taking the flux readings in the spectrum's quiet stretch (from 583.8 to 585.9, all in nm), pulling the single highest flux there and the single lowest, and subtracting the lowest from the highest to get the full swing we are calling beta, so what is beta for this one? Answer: 2.4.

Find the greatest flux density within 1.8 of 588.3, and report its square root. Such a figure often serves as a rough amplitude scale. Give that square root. 4.59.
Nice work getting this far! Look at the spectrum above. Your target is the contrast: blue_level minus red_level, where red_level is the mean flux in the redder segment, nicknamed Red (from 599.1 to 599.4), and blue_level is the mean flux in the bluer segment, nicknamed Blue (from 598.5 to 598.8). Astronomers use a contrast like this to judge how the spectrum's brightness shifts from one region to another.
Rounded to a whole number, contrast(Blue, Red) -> 0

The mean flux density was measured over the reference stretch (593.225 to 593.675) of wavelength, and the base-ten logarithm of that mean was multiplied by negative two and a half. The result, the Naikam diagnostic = -3.15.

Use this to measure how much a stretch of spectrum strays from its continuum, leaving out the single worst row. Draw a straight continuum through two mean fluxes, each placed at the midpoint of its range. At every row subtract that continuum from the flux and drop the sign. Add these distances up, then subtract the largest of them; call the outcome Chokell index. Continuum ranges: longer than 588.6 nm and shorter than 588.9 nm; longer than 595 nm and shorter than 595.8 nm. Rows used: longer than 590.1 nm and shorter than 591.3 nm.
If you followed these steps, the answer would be 18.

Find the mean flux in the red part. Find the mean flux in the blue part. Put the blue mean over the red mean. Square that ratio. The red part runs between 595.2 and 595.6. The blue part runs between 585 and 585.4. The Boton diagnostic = 1.02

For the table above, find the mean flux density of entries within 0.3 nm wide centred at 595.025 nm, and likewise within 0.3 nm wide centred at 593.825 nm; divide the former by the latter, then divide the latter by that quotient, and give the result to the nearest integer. 22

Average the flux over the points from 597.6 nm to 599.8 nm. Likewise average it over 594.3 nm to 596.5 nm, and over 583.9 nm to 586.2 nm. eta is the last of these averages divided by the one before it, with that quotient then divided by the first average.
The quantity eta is 0.056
